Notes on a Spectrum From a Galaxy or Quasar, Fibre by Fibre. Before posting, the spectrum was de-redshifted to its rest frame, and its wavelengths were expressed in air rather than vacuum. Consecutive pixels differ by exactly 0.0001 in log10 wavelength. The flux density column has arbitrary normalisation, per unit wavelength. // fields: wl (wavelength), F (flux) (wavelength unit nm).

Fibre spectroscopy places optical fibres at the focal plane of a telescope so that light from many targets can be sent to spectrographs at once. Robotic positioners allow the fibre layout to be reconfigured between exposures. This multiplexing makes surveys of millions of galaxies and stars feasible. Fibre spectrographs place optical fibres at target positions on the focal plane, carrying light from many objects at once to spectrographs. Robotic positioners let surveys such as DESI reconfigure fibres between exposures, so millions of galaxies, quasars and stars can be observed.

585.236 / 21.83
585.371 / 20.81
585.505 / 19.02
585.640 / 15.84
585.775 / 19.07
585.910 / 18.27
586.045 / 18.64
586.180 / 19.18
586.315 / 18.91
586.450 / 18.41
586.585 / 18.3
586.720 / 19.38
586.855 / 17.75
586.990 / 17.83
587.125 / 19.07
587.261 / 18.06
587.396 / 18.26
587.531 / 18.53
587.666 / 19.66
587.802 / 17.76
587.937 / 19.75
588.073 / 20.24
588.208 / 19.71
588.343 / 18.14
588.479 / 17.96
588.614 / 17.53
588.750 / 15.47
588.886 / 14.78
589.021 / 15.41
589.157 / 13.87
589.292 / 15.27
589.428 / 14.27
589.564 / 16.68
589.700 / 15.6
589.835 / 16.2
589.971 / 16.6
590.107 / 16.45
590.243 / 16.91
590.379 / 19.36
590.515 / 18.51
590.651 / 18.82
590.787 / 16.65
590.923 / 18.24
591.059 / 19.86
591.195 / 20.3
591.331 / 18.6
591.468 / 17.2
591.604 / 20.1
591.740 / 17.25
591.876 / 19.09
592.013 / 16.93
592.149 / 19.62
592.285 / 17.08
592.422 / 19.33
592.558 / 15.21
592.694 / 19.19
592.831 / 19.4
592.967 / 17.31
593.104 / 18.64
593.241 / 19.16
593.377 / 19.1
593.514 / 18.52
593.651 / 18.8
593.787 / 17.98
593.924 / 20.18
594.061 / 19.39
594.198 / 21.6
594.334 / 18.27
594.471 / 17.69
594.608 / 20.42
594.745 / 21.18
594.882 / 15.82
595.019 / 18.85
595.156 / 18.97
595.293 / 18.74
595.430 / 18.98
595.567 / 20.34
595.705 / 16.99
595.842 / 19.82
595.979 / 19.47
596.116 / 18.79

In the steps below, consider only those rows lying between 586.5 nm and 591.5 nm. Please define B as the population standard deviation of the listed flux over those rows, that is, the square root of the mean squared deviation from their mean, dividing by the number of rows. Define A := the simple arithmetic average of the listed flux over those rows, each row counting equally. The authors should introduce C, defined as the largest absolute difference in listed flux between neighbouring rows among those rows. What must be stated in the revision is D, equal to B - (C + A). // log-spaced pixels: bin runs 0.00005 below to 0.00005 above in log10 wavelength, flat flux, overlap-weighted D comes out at -18.4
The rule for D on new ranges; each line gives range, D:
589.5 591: -18.6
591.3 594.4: -21.4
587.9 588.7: -19.4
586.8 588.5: -19.8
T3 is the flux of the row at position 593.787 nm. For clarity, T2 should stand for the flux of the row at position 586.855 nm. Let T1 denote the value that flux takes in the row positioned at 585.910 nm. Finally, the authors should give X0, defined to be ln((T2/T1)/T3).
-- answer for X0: -2.92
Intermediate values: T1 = 18.27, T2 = 17.75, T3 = 17.98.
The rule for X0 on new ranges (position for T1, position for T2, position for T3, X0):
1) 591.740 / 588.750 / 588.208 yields -3.09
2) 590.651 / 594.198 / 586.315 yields -2.80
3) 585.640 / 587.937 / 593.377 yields -2.73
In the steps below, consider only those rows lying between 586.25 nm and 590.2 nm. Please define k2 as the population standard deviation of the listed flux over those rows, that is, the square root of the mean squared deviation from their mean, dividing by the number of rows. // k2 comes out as 1.7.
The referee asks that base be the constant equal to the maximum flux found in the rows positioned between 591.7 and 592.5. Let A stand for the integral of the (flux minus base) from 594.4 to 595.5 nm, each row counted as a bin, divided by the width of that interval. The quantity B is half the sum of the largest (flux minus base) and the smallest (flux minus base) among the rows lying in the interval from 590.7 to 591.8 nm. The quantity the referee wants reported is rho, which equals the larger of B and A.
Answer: -0.79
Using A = -0.8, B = -1.145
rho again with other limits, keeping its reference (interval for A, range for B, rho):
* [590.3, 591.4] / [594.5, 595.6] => -0.85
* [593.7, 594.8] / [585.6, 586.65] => -0.06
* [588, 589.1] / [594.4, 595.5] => -1.12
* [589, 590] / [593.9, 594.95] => -0.91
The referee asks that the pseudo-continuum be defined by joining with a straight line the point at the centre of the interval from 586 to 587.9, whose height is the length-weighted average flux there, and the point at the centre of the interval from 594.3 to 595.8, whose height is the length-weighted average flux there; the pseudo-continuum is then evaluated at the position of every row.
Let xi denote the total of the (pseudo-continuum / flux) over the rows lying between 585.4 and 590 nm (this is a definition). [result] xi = 36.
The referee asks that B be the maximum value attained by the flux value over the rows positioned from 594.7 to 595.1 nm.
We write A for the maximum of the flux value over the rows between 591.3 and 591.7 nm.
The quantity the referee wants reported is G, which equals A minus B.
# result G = -1.1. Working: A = 20.1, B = 21.18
